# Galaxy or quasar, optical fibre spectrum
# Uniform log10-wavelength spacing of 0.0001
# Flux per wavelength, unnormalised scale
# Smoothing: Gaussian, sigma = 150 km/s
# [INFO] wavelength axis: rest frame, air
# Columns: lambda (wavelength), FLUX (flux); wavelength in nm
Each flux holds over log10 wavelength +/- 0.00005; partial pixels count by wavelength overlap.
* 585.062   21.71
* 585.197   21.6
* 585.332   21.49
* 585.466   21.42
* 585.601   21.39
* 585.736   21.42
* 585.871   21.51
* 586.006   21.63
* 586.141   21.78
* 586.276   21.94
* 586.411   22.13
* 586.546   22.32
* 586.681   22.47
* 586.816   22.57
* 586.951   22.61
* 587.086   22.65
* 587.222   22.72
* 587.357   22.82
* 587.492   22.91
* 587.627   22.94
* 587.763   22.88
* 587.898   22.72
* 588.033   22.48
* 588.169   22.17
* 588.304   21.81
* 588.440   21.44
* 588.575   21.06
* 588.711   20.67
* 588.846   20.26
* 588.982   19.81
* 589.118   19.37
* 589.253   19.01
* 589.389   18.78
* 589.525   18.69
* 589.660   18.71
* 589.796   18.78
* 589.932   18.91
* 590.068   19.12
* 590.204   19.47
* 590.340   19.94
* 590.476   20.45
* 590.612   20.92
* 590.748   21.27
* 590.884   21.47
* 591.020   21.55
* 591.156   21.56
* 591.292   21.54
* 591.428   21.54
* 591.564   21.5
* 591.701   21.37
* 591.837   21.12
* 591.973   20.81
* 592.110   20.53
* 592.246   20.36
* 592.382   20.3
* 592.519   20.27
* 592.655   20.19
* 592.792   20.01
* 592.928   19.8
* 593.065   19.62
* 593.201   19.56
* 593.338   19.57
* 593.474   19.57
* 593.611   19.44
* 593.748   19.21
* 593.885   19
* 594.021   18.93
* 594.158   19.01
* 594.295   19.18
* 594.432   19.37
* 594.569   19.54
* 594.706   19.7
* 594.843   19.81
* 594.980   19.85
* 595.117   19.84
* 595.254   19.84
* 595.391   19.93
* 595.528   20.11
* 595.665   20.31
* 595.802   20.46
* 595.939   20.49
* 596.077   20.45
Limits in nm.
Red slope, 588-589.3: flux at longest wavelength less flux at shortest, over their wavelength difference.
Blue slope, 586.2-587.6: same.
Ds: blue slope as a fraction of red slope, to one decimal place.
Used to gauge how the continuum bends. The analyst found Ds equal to -0.3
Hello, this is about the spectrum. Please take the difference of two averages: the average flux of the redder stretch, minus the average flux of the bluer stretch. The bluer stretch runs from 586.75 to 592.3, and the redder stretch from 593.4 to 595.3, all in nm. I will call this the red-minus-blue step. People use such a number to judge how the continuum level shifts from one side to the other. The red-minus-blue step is -1.56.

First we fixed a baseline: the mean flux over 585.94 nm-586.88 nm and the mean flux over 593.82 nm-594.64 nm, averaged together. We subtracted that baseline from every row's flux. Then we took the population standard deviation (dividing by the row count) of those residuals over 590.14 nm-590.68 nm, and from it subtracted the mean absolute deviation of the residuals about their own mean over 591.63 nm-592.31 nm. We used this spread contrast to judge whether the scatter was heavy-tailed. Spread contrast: 0.22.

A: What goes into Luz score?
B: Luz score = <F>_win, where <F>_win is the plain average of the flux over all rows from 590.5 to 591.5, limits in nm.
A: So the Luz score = 21.4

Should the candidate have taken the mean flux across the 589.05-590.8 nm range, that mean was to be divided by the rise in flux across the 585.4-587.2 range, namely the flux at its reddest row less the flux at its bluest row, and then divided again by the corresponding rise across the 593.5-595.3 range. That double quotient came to 40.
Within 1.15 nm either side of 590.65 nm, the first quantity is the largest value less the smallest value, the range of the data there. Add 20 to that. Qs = 22.9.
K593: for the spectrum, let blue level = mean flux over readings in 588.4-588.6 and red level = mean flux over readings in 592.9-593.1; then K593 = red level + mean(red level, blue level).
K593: 40.2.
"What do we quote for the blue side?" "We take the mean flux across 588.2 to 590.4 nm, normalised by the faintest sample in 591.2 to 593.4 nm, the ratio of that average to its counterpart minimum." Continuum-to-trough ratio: 1.01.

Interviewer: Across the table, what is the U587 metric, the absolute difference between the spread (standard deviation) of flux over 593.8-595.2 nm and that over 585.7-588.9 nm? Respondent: 0.37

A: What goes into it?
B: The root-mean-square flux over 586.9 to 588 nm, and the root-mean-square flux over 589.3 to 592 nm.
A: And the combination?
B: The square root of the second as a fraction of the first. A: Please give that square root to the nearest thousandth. 0.946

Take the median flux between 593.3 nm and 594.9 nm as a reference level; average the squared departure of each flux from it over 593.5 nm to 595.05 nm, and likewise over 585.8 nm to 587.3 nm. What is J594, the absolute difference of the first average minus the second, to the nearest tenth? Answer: 8.0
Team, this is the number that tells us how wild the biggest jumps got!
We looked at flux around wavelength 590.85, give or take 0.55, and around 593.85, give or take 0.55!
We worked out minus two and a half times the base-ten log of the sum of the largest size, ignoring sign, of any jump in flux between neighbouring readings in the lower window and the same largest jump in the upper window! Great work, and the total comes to 0.33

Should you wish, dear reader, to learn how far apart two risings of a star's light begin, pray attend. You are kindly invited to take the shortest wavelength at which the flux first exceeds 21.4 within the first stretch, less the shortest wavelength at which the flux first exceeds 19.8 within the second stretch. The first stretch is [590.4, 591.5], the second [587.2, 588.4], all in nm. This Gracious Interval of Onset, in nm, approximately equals 3.66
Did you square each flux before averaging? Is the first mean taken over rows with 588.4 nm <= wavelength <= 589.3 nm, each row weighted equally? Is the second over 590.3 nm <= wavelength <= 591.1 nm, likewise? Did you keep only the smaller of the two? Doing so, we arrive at 410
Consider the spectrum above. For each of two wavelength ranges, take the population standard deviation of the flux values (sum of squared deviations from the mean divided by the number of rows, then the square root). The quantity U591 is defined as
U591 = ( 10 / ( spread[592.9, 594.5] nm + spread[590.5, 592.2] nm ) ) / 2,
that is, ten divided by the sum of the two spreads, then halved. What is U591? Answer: 8.3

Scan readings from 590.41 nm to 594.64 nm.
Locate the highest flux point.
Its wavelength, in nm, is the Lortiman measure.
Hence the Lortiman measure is 591.156 nm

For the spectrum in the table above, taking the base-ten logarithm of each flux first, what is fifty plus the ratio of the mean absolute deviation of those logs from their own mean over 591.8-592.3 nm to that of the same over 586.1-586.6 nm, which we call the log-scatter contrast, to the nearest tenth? 51.5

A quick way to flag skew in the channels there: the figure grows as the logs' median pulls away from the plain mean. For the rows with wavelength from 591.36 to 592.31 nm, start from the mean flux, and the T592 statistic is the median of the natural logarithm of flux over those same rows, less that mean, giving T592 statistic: -18.0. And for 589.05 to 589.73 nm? -16.0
